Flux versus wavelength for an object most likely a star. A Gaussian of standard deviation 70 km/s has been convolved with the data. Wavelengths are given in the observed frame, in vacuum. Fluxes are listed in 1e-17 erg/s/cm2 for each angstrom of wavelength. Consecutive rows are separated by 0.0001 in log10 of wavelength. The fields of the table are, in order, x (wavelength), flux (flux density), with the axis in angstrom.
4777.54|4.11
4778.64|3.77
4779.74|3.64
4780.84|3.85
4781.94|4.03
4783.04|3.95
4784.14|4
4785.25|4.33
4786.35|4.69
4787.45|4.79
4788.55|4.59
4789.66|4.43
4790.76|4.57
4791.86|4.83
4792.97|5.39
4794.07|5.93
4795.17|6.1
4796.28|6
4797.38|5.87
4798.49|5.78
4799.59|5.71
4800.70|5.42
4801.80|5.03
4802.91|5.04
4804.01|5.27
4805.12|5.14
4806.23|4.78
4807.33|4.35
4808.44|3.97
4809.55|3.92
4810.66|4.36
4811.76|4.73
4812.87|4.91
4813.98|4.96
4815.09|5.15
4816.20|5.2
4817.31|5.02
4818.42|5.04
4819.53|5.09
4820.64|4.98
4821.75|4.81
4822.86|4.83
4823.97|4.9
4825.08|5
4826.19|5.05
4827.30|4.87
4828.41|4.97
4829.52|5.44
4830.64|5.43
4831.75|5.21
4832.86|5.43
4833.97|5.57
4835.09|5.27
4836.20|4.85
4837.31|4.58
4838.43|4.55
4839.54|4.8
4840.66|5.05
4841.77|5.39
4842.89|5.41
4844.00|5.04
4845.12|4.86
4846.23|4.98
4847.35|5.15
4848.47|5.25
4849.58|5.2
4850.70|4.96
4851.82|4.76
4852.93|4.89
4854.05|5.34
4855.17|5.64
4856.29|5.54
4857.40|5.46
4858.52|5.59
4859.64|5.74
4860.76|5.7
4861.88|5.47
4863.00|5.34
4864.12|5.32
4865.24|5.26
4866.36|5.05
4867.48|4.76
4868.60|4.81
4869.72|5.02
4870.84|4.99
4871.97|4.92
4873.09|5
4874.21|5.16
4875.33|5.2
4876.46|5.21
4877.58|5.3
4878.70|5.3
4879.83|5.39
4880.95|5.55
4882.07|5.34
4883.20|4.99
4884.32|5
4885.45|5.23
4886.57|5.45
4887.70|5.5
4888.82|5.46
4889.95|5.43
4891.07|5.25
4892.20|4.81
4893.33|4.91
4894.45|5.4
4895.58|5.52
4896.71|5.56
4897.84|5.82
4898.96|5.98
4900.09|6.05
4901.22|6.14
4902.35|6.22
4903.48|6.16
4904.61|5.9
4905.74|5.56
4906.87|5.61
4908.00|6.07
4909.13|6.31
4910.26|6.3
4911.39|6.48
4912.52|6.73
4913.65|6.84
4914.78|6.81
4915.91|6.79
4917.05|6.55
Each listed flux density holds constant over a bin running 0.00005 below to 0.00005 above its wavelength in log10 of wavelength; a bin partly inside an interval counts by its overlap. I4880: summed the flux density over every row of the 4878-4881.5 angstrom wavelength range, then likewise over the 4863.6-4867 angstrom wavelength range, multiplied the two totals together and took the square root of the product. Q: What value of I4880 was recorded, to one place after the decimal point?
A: 15.9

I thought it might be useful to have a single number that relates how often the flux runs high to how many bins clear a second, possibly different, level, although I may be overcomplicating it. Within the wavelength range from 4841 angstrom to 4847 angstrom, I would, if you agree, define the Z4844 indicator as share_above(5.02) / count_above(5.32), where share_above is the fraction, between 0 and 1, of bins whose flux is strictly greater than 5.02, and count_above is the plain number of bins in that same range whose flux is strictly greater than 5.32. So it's 0.30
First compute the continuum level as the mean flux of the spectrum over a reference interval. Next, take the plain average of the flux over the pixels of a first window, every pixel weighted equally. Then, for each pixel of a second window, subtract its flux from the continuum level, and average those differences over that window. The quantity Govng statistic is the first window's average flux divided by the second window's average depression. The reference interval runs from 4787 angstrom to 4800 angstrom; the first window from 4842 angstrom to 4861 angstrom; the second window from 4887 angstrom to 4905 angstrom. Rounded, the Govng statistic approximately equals -18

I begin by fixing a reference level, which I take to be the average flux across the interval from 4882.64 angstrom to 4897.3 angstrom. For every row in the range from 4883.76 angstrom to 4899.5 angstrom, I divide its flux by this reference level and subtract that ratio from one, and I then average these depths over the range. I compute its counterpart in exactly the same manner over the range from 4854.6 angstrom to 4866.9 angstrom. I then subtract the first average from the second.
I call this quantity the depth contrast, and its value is -0.016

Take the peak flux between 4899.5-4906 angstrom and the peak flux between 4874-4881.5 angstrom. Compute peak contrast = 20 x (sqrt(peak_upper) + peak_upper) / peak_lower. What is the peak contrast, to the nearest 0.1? 31.4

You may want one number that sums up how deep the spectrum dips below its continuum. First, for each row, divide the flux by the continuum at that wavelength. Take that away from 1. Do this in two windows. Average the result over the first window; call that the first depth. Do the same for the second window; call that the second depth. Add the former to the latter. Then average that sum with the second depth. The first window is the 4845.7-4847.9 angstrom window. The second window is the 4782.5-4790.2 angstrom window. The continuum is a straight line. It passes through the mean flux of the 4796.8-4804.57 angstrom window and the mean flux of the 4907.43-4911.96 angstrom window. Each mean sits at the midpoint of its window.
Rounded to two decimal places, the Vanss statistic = 0.24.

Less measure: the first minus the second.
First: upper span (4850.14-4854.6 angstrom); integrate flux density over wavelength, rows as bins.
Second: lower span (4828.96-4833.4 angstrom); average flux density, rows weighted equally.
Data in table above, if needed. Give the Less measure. 16.9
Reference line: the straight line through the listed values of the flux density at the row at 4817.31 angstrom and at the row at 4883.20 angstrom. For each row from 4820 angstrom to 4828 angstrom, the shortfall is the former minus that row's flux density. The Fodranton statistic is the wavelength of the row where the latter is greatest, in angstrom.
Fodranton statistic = 4821.75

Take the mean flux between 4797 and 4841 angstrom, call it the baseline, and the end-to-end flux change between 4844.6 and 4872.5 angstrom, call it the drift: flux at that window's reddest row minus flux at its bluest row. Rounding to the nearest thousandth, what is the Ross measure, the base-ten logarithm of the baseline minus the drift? 0.694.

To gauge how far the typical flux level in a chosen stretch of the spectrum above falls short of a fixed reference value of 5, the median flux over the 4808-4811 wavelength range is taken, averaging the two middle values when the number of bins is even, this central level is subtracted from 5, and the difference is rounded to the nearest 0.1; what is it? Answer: 1.0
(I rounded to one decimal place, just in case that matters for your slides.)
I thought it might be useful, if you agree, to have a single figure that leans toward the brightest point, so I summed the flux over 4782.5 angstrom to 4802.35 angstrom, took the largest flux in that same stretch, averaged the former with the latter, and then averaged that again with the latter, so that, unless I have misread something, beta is 27.4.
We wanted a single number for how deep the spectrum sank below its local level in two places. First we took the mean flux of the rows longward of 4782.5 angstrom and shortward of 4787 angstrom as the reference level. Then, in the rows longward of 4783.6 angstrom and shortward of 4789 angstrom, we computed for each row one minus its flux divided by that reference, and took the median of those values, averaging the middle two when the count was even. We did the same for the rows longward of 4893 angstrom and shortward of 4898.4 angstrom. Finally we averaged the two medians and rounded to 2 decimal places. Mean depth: -0.19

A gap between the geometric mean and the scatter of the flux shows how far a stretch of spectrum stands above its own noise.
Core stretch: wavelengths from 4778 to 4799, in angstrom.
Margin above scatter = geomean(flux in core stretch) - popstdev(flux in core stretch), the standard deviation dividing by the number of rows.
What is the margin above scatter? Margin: 3.88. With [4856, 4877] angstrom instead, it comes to 4.95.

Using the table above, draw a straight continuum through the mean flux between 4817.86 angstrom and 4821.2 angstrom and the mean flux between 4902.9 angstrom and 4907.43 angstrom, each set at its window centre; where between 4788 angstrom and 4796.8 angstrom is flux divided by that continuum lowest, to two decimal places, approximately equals 4789.66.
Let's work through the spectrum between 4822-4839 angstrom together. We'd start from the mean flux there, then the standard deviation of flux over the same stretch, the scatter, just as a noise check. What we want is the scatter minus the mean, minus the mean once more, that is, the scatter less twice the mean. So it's -9.8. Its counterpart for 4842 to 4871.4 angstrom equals -10.1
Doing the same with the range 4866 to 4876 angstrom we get -9.8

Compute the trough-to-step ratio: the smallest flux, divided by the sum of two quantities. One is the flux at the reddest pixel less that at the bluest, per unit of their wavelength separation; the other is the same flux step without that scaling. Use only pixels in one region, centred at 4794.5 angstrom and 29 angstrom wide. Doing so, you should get 31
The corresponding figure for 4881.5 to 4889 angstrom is 36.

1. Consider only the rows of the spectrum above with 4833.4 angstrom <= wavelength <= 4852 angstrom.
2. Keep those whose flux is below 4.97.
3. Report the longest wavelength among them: 4851.82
